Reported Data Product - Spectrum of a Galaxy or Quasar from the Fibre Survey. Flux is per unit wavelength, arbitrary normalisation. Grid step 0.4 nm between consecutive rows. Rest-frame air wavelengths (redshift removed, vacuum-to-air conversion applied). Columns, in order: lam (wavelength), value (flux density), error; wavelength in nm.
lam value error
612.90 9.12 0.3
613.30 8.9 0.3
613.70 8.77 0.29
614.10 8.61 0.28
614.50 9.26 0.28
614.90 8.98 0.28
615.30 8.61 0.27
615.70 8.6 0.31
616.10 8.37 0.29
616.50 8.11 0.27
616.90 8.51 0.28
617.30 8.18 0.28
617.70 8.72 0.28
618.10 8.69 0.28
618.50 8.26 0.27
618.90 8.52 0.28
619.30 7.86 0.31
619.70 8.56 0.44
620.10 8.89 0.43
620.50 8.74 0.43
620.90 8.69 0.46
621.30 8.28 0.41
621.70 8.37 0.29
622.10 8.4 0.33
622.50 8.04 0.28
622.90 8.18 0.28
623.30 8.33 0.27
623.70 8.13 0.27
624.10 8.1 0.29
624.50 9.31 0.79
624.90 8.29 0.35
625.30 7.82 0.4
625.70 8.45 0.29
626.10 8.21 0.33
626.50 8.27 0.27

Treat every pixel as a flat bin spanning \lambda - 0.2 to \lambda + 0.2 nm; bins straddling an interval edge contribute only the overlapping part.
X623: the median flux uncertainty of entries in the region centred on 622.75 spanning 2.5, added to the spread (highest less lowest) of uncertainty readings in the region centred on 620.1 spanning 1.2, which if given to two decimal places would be 0.29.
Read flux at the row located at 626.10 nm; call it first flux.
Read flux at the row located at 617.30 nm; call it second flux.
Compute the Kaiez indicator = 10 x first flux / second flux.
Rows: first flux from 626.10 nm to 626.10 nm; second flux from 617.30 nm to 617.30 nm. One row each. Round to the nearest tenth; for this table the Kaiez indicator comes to 10.0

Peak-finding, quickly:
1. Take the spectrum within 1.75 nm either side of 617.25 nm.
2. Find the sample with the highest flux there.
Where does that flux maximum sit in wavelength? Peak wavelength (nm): 617.70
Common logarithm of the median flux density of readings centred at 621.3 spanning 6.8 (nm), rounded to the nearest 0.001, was 0.923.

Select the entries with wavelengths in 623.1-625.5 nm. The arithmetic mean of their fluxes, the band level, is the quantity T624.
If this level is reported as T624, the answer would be 8.33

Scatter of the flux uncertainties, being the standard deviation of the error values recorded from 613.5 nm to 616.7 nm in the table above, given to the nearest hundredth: 0.01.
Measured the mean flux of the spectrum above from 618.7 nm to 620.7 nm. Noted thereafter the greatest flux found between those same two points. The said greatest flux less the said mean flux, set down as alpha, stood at 0.38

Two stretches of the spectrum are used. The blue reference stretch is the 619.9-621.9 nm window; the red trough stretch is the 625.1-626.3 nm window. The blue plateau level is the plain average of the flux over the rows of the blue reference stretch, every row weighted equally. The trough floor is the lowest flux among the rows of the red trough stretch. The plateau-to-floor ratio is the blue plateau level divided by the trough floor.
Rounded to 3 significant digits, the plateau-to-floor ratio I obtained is 1.10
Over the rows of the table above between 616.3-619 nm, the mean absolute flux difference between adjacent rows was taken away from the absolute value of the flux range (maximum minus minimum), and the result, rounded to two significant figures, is 0.28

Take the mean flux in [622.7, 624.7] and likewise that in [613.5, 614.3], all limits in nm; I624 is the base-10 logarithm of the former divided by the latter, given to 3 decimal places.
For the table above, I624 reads -0.014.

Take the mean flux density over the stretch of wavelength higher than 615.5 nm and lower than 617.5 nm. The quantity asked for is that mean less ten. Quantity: -1.65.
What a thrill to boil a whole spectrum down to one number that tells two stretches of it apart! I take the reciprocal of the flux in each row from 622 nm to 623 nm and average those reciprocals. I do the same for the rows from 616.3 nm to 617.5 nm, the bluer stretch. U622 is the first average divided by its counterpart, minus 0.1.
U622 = 0.91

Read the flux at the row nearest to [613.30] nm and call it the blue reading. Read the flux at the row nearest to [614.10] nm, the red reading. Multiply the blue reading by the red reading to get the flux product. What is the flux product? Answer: 77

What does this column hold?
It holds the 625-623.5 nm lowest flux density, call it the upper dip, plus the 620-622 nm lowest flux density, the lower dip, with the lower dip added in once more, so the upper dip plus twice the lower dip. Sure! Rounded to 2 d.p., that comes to 24.66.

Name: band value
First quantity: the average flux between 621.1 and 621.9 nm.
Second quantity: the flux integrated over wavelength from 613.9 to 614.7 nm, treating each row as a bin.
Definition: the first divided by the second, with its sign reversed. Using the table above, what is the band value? -1.16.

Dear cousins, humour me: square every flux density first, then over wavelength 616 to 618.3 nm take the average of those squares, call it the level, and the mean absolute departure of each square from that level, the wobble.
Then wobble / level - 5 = -4.95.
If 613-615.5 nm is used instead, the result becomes -4.96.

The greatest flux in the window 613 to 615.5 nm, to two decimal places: 9.26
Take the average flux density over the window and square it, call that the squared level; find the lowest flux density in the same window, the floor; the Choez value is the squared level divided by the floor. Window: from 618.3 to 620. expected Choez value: 8.8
